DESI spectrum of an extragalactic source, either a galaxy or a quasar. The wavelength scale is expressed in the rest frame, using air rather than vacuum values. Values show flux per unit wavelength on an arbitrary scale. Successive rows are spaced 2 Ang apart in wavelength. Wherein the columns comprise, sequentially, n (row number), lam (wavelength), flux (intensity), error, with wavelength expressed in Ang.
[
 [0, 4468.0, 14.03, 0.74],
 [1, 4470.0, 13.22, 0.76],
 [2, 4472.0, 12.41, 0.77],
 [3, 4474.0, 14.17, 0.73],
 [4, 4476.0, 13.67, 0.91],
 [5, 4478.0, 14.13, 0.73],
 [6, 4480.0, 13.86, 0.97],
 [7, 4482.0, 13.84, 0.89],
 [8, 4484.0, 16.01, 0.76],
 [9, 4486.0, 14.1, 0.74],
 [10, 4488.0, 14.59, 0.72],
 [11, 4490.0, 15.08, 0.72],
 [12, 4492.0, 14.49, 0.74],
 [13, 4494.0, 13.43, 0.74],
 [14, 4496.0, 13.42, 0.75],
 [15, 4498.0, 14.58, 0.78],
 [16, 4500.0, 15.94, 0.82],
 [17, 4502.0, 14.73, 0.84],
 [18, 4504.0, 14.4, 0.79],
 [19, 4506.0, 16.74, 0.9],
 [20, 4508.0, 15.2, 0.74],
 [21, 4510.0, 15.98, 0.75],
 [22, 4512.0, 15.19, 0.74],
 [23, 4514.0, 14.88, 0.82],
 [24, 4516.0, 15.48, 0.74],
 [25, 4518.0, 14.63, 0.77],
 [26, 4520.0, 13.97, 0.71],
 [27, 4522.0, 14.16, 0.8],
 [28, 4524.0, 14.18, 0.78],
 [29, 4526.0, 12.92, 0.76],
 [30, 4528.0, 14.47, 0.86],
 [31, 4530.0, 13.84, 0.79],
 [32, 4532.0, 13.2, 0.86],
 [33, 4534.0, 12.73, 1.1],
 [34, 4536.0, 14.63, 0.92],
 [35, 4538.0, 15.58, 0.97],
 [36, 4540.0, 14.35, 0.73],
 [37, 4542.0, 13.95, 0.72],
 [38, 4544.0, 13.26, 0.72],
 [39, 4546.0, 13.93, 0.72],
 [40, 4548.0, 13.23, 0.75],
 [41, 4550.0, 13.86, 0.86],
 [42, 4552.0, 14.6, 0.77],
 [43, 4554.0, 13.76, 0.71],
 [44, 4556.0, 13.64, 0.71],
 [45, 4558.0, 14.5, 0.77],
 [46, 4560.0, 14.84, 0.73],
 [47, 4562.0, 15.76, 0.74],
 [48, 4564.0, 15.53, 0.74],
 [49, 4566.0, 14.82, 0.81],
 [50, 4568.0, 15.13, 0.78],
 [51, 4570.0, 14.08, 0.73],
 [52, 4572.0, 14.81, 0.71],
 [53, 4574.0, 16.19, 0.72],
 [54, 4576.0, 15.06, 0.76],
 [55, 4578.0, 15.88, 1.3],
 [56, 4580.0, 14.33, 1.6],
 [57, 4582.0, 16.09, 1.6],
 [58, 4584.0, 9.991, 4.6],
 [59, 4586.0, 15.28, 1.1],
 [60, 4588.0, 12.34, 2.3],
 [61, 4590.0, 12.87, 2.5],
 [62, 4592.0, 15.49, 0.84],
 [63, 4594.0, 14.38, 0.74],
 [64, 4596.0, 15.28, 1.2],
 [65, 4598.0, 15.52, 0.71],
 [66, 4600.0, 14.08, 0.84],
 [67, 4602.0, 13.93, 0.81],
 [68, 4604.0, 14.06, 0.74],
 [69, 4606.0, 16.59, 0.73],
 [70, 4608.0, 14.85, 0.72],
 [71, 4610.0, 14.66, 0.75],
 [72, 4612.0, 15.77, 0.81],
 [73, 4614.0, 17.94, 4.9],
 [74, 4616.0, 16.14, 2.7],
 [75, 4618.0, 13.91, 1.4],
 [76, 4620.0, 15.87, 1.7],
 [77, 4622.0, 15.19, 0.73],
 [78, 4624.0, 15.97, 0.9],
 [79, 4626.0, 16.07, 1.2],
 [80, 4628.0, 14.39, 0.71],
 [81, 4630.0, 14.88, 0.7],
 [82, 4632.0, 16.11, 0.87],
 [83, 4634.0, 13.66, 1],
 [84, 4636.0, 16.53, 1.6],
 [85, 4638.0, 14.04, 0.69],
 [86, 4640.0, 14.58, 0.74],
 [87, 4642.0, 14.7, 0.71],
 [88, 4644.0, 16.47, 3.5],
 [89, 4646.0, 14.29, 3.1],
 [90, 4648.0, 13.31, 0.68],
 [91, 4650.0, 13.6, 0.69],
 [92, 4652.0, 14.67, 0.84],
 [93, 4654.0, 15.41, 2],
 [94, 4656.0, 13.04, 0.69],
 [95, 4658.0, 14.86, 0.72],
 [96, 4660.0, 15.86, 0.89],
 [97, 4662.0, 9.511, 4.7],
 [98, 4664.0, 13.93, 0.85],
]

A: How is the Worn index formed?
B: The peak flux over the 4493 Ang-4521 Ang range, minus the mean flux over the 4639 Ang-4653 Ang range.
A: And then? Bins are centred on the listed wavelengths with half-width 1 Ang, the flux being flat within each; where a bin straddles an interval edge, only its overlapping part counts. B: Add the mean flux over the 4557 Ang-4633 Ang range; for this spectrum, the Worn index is 17.2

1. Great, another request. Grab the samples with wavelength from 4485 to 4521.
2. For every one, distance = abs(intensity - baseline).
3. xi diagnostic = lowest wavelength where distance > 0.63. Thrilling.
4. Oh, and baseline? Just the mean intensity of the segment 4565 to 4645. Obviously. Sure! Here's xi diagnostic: 4486.0 Ang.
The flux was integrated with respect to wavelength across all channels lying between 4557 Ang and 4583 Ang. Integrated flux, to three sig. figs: 394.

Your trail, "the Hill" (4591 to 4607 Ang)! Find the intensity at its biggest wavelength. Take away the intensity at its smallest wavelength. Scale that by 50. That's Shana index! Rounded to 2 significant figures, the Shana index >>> 55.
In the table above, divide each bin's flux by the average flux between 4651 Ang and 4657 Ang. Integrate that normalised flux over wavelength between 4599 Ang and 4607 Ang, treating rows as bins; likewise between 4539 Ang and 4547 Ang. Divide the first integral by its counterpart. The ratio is 1.06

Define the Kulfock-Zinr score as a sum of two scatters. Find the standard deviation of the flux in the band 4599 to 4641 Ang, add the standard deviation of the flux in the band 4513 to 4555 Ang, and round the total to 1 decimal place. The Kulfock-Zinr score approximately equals 1.9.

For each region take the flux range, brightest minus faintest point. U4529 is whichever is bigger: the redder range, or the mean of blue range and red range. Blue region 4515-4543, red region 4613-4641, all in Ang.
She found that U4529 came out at 4.3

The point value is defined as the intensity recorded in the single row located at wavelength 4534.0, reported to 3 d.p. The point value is 12.730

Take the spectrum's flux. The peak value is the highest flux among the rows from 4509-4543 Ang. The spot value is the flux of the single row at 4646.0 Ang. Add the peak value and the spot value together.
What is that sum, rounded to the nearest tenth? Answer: 30.3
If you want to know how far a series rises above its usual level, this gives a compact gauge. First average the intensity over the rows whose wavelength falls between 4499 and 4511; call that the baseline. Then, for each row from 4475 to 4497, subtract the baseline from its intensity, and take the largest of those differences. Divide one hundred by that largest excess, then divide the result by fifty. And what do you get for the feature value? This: 4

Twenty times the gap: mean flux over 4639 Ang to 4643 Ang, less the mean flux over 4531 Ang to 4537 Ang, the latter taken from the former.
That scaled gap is 22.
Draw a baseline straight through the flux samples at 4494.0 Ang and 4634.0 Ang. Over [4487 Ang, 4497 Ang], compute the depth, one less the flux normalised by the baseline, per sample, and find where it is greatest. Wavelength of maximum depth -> 4496.0 Ang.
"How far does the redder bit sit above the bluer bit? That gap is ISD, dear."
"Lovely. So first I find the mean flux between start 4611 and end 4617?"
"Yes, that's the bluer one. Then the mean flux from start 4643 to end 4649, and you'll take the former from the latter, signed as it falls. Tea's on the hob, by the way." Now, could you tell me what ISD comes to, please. -1.9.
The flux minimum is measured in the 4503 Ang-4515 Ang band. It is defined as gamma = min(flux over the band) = 14.4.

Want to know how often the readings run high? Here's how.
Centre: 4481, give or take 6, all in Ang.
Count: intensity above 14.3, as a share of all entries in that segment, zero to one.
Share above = 0.17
